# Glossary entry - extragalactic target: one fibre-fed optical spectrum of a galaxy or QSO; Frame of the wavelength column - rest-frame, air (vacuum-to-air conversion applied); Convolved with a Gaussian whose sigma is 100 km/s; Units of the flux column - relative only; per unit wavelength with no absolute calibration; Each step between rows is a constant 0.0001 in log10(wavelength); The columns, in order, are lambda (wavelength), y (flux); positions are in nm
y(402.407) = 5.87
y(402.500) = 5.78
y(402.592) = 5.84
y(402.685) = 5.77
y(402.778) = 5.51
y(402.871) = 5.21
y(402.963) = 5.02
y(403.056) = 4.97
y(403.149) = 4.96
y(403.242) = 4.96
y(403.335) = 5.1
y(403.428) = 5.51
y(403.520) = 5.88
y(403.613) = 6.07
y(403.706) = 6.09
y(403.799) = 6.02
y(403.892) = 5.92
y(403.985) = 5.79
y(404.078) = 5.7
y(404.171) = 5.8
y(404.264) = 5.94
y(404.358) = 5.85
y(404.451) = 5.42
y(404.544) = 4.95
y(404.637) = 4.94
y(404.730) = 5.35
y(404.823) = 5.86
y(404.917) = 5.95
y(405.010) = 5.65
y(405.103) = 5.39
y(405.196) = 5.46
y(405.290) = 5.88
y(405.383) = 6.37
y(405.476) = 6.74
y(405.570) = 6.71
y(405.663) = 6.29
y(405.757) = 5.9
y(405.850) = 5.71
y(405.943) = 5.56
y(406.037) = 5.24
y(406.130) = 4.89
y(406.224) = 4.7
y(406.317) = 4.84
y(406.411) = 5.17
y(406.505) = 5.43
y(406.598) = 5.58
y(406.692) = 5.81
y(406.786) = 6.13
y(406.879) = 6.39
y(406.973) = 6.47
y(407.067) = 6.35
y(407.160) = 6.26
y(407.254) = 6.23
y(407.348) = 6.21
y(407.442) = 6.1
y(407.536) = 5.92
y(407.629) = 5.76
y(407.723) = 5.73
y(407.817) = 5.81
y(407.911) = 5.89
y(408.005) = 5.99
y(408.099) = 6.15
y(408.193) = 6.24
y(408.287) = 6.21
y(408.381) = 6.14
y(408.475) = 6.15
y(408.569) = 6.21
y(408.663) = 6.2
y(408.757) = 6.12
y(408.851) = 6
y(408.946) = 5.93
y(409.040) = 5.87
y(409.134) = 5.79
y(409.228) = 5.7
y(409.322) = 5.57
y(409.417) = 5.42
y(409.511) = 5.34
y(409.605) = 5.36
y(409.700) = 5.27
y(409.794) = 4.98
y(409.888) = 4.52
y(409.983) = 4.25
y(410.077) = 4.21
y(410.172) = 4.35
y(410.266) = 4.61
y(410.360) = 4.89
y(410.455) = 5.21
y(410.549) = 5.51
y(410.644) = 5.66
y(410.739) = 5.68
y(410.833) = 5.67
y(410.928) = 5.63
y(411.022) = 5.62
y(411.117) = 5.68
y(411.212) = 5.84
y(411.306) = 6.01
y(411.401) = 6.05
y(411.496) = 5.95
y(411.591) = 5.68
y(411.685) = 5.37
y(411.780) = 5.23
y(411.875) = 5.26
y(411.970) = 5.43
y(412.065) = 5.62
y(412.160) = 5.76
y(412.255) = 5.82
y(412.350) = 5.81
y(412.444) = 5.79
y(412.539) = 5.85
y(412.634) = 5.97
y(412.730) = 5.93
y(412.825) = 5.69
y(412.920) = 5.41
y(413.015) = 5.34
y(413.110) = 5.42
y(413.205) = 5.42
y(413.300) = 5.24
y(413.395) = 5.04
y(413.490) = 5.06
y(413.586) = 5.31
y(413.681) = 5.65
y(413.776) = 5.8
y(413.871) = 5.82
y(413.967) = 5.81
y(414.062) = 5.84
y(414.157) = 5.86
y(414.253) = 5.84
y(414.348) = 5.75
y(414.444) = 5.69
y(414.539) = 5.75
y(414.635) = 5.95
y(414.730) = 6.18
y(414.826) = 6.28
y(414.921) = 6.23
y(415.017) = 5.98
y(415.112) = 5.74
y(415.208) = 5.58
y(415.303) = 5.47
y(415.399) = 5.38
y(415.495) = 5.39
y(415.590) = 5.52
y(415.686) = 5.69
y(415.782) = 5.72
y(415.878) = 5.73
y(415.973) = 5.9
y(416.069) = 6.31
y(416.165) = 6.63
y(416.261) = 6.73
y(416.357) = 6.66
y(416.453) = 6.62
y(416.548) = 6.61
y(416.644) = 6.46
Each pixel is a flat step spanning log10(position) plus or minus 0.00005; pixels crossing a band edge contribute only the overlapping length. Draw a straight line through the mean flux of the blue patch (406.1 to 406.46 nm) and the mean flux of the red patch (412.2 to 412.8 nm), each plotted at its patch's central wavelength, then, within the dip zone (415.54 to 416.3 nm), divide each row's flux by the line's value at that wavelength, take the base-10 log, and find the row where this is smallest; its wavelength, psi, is 415.590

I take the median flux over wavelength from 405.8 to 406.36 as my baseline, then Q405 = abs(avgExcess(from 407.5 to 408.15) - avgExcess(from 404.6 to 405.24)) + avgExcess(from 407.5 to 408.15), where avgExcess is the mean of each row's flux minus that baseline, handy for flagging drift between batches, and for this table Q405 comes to 1.2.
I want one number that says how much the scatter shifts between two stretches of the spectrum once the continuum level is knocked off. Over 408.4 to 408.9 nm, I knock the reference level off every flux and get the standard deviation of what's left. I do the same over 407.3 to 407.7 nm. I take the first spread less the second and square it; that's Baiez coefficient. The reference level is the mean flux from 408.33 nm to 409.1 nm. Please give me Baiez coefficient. 0.01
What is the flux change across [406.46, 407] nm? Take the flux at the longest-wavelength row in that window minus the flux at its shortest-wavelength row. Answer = 1.0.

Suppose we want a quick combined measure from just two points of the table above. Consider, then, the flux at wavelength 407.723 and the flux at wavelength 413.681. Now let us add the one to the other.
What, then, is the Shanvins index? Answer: 11.4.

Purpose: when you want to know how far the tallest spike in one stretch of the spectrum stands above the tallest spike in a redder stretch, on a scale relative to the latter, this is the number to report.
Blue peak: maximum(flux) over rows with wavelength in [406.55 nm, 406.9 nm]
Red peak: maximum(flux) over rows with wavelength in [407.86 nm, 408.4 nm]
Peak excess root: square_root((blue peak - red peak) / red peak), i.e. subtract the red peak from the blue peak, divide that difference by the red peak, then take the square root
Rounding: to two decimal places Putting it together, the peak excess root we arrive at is 0.16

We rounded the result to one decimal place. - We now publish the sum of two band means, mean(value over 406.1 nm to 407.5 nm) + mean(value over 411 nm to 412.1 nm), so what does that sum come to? 11.4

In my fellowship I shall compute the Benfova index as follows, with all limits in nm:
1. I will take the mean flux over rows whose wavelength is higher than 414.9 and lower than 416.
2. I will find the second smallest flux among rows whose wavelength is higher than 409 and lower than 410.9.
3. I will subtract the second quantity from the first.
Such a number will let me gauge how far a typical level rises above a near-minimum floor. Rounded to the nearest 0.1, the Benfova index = 1.4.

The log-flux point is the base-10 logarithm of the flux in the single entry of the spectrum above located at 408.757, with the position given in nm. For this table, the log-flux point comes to 0.79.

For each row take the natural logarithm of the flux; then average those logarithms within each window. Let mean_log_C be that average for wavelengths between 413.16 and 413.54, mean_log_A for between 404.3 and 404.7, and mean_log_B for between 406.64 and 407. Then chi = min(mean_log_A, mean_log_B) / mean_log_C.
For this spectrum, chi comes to 1.01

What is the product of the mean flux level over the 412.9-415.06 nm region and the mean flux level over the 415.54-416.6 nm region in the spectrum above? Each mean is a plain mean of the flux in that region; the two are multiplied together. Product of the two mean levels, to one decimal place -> 35.2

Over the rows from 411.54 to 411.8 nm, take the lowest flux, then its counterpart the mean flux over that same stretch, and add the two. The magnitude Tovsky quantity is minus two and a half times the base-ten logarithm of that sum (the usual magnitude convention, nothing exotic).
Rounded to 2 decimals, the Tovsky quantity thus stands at -2.57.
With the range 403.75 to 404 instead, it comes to -2.67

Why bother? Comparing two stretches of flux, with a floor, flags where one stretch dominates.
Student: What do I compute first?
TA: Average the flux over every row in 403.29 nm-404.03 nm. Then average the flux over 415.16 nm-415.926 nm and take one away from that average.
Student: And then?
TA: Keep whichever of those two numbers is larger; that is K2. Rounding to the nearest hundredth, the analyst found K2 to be 5.80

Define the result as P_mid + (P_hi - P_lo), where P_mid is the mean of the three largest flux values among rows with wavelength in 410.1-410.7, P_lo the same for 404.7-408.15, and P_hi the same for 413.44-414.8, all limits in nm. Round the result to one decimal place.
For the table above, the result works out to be 4.8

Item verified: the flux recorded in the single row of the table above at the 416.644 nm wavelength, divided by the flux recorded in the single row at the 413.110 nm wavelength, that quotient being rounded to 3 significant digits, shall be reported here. 1.19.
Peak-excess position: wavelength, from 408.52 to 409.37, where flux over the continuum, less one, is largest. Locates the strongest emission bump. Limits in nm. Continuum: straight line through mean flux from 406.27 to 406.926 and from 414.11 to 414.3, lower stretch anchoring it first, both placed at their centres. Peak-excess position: 408.569 nm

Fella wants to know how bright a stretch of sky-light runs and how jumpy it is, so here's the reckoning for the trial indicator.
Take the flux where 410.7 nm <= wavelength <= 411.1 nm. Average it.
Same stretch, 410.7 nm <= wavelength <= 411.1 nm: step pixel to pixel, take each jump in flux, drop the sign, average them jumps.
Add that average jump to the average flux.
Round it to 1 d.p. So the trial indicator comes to 5.7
